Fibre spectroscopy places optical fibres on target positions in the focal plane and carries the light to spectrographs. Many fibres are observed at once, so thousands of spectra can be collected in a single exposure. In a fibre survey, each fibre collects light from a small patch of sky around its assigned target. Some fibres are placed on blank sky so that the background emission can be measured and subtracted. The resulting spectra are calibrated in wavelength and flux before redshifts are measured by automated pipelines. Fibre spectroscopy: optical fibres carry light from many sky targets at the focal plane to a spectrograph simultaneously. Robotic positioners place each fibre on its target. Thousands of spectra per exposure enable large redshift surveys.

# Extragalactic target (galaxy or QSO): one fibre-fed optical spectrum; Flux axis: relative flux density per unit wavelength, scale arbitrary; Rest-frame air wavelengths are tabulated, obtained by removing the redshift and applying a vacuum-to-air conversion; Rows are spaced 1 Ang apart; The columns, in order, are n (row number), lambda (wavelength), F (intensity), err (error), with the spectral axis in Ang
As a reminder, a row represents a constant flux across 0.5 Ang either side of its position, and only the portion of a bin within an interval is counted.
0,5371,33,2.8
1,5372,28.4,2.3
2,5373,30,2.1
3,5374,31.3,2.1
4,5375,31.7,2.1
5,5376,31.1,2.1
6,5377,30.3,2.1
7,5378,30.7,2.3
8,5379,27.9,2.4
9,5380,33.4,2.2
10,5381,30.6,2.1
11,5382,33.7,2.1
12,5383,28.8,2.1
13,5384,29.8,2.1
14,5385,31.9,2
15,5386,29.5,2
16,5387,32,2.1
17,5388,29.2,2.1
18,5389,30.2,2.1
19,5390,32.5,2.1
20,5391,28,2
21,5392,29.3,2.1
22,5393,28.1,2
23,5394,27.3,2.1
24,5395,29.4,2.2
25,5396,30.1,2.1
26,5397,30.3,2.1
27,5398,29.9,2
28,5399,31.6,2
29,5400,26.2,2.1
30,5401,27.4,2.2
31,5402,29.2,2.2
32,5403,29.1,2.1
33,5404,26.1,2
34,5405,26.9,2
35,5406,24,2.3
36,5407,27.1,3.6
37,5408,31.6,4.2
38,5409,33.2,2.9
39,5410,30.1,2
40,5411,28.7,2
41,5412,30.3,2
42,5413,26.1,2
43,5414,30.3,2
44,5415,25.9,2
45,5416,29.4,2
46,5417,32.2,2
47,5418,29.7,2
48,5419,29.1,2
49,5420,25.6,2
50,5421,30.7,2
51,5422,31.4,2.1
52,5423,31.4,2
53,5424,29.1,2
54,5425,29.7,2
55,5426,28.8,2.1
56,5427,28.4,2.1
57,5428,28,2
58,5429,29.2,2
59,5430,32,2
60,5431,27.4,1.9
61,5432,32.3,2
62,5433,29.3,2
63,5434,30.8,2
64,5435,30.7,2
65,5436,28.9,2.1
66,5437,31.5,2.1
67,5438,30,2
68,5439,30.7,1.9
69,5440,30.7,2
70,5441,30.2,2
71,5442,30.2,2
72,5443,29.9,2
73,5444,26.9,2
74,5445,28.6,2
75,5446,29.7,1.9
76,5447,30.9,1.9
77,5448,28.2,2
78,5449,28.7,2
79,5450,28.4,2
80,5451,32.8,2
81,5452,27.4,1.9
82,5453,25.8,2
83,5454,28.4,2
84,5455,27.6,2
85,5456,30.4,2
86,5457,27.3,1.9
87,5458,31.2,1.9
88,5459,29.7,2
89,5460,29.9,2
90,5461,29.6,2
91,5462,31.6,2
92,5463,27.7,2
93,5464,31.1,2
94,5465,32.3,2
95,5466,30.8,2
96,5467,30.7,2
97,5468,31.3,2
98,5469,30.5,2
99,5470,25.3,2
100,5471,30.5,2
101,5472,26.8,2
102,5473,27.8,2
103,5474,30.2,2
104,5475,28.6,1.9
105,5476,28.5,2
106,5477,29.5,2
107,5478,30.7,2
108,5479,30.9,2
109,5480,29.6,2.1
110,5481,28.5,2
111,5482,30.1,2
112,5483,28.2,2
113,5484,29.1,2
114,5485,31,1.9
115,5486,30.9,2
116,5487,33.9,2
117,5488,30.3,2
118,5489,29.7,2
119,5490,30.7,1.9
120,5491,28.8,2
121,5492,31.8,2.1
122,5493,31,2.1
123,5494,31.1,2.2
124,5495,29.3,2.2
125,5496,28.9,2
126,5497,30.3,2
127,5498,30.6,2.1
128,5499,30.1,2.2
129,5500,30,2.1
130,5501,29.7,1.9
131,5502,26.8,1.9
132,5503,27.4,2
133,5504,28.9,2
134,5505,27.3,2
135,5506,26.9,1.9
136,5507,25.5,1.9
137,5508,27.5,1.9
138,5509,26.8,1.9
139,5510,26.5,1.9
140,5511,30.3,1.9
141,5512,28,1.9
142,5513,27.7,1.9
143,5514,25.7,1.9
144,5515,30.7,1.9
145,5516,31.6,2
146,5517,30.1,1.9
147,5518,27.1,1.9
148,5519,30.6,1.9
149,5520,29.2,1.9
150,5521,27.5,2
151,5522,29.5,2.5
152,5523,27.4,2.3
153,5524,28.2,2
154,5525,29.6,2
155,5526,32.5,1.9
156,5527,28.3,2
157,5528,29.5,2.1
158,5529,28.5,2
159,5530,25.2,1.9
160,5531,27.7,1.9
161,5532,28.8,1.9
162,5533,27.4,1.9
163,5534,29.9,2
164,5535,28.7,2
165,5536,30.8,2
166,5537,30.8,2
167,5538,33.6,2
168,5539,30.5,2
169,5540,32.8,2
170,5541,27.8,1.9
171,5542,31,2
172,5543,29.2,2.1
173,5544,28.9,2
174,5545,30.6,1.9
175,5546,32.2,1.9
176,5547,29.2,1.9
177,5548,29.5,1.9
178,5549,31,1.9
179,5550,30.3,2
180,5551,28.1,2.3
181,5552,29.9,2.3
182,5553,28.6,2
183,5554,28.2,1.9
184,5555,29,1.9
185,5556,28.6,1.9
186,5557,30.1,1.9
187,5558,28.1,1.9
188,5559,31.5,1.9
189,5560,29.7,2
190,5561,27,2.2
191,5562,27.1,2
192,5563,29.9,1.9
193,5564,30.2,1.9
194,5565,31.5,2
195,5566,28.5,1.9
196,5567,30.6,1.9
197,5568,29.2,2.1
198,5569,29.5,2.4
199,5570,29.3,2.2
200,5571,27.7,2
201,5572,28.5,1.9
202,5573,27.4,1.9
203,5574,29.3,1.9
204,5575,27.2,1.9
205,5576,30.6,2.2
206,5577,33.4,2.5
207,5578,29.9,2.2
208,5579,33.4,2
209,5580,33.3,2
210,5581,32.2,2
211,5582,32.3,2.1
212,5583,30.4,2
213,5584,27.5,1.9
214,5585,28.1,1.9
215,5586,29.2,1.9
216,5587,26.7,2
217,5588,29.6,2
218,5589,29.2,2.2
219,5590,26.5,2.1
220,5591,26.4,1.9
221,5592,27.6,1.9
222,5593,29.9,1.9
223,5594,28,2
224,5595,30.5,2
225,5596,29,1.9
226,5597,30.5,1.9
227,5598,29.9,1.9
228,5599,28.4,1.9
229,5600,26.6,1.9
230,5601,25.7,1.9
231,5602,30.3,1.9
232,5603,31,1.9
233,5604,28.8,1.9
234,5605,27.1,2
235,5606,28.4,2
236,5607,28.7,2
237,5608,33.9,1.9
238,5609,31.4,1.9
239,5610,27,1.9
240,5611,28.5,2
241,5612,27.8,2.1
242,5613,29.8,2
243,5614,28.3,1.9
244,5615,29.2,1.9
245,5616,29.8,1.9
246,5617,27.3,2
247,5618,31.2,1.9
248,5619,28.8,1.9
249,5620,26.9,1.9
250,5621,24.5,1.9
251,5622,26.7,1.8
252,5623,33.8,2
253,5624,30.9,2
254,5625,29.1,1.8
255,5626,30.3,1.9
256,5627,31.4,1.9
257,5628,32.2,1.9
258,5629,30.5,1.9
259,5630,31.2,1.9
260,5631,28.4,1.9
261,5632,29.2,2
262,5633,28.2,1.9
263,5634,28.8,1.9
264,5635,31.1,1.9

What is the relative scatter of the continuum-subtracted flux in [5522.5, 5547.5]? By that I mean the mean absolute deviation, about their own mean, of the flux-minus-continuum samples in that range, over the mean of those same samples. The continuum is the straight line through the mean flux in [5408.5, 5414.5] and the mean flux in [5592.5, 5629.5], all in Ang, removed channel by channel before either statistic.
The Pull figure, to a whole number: 14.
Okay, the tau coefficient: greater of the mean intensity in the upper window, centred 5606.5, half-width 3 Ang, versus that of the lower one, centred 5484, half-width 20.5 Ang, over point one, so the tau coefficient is 298.1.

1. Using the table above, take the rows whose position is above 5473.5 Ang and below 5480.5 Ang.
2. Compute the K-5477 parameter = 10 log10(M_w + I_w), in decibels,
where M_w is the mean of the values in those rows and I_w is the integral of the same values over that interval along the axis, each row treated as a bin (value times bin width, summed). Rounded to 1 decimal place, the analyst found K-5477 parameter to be 23.8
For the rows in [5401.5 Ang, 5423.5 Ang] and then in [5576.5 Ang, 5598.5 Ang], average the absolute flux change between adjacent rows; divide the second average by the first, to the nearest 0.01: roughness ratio 0.65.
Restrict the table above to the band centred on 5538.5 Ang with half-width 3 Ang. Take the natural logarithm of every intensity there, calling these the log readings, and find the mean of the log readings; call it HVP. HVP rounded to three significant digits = 3.43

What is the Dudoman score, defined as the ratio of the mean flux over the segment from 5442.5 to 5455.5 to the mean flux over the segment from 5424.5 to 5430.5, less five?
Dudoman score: -4.02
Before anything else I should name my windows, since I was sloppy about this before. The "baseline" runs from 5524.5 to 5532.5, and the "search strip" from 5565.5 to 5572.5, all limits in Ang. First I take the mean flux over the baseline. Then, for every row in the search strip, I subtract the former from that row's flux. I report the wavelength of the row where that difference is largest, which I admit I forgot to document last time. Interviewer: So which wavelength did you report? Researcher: 5567 Ang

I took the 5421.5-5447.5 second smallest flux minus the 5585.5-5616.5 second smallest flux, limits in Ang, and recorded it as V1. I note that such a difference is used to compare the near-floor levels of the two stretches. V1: 1.0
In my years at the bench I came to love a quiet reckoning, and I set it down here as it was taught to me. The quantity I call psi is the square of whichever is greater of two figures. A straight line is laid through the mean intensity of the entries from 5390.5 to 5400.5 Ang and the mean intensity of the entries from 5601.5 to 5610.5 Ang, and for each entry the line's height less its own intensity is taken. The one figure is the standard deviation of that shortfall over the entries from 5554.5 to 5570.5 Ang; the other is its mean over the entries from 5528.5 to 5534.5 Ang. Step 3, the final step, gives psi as 2.2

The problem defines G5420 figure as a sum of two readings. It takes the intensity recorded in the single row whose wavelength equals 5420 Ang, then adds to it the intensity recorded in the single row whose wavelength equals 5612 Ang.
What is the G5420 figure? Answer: 53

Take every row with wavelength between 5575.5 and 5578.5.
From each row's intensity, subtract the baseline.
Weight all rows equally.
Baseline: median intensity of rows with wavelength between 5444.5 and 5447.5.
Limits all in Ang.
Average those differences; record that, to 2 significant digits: 1.6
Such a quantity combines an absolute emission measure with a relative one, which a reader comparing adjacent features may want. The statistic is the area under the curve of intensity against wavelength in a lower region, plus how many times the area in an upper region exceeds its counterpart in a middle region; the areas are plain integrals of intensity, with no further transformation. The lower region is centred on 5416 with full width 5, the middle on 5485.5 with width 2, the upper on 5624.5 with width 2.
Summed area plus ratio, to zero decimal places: 148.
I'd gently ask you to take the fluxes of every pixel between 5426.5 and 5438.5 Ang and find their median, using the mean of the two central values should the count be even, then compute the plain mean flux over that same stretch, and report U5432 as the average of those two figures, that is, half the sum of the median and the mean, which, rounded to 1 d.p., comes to 29.8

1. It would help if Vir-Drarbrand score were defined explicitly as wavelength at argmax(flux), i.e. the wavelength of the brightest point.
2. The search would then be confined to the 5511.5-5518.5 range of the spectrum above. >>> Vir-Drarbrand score 5516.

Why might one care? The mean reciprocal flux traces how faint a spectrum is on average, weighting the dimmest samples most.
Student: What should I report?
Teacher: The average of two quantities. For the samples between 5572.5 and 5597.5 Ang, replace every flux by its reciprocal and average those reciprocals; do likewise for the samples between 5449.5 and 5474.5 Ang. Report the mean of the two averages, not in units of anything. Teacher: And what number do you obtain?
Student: 0.0341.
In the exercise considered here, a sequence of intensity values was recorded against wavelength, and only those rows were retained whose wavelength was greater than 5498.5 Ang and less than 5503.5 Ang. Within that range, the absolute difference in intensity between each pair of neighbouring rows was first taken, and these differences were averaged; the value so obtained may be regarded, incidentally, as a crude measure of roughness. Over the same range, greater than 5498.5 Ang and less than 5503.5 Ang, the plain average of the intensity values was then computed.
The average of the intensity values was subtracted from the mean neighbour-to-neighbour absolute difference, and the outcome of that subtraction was -27.8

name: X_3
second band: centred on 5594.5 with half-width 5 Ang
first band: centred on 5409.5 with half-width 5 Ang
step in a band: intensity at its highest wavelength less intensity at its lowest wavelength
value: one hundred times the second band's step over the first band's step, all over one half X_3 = 112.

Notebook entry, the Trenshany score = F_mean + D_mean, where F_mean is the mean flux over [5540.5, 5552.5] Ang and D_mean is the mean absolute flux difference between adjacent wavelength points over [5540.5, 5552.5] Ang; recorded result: 31.5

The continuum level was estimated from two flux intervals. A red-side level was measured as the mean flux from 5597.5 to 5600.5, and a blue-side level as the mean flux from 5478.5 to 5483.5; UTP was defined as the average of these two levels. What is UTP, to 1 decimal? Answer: 28.9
